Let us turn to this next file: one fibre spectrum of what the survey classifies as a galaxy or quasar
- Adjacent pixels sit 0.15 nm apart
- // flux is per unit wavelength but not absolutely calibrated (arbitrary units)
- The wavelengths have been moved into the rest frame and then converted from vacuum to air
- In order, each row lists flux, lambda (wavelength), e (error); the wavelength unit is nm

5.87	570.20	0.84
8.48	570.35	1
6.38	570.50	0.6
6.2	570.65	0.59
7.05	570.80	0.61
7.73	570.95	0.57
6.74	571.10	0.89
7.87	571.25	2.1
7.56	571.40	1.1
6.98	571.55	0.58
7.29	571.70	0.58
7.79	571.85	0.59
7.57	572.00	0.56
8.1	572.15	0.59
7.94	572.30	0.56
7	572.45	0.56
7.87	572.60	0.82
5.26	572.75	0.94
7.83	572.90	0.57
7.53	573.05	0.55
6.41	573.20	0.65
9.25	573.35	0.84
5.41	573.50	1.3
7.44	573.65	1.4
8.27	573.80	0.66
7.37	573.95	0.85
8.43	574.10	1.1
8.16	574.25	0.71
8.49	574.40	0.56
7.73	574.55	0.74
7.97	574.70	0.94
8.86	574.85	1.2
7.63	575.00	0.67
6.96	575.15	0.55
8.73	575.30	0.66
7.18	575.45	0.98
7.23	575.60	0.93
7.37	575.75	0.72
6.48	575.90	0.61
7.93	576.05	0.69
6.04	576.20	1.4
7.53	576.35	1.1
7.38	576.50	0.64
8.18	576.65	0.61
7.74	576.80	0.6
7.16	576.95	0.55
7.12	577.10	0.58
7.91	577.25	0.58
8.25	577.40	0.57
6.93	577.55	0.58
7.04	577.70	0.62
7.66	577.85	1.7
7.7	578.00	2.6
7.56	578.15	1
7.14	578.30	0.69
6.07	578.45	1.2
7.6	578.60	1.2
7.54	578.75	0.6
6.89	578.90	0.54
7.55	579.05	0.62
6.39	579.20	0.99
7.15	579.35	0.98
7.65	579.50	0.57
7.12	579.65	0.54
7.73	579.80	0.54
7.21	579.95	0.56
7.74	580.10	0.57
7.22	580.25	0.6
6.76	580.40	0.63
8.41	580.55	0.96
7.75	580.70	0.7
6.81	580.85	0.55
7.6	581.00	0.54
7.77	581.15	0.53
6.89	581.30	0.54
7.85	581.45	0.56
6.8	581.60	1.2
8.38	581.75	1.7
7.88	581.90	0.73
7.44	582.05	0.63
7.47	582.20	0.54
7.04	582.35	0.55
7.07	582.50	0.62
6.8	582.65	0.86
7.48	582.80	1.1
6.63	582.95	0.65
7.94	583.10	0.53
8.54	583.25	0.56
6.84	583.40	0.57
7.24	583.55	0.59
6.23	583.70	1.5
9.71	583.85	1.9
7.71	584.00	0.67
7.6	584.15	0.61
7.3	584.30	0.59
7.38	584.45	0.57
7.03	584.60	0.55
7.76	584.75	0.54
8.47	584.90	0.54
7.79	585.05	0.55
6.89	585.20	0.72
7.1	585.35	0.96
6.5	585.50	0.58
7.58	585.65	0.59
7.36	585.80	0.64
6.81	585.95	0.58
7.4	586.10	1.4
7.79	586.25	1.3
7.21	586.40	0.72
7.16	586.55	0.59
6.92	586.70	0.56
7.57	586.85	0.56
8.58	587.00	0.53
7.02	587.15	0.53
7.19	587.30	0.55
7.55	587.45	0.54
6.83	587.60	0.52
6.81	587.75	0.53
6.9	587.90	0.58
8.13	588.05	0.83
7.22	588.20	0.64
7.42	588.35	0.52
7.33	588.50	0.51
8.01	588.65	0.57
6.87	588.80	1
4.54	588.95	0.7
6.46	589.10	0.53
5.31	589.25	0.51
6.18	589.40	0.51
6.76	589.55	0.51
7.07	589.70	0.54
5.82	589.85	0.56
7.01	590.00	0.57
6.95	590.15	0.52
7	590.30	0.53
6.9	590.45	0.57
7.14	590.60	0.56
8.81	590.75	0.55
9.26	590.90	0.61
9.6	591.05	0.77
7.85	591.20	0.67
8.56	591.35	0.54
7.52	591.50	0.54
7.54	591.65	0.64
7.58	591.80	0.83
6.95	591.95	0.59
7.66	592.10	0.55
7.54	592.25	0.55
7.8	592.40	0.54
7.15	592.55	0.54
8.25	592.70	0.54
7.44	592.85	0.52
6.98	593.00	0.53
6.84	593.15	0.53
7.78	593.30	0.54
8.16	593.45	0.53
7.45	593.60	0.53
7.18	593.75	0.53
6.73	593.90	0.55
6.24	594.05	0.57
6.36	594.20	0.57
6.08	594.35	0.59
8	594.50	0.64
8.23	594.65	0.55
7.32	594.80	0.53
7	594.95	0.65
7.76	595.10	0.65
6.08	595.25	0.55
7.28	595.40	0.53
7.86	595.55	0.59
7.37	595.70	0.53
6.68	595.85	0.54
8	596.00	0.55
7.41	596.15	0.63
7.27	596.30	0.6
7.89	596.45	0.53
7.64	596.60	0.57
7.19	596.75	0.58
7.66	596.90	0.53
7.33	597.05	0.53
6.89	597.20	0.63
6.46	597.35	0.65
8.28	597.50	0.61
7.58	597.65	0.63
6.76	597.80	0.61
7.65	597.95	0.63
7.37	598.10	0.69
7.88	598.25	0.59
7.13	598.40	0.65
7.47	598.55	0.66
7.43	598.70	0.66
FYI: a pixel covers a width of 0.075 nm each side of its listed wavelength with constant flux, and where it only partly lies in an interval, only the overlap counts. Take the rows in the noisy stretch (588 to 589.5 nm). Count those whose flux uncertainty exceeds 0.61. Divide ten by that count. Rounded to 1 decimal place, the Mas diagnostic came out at 2.5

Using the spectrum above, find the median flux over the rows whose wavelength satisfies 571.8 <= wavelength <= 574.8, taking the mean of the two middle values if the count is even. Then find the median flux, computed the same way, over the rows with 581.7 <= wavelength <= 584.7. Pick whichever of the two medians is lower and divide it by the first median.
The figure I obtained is 0.949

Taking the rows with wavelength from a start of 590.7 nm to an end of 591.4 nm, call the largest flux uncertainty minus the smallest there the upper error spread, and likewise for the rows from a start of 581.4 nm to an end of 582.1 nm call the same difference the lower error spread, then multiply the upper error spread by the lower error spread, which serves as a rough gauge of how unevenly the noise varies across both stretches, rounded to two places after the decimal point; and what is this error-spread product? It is 0.26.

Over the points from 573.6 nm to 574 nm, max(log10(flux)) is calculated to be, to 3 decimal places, 0.918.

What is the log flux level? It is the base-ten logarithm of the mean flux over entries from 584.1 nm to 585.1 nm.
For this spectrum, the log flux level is 0.882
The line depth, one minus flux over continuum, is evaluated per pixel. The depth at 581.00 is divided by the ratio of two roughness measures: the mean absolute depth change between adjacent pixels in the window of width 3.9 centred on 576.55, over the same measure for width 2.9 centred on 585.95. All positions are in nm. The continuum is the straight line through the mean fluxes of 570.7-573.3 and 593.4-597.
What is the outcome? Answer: -0.032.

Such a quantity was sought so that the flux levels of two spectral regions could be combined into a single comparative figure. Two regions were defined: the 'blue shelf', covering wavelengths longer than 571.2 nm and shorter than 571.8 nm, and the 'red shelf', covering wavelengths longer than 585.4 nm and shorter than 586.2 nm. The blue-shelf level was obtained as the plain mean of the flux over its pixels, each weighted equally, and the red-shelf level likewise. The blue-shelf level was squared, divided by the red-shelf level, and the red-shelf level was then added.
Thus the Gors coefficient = 14.9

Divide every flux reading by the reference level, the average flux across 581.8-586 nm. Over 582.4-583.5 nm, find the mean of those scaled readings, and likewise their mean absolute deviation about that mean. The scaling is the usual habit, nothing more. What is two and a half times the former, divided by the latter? 32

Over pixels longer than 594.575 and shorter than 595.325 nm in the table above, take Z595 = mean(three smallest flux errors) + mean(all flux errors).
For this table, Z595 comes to 1.13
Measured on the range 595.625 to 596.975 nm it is 1.09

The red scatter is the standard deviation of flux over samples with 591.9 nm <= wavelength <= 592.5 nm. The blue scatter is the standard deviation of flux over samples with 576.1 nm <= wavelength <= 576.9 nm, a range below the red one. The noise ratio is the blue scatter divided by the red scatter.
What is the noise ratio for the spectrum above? 2.2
